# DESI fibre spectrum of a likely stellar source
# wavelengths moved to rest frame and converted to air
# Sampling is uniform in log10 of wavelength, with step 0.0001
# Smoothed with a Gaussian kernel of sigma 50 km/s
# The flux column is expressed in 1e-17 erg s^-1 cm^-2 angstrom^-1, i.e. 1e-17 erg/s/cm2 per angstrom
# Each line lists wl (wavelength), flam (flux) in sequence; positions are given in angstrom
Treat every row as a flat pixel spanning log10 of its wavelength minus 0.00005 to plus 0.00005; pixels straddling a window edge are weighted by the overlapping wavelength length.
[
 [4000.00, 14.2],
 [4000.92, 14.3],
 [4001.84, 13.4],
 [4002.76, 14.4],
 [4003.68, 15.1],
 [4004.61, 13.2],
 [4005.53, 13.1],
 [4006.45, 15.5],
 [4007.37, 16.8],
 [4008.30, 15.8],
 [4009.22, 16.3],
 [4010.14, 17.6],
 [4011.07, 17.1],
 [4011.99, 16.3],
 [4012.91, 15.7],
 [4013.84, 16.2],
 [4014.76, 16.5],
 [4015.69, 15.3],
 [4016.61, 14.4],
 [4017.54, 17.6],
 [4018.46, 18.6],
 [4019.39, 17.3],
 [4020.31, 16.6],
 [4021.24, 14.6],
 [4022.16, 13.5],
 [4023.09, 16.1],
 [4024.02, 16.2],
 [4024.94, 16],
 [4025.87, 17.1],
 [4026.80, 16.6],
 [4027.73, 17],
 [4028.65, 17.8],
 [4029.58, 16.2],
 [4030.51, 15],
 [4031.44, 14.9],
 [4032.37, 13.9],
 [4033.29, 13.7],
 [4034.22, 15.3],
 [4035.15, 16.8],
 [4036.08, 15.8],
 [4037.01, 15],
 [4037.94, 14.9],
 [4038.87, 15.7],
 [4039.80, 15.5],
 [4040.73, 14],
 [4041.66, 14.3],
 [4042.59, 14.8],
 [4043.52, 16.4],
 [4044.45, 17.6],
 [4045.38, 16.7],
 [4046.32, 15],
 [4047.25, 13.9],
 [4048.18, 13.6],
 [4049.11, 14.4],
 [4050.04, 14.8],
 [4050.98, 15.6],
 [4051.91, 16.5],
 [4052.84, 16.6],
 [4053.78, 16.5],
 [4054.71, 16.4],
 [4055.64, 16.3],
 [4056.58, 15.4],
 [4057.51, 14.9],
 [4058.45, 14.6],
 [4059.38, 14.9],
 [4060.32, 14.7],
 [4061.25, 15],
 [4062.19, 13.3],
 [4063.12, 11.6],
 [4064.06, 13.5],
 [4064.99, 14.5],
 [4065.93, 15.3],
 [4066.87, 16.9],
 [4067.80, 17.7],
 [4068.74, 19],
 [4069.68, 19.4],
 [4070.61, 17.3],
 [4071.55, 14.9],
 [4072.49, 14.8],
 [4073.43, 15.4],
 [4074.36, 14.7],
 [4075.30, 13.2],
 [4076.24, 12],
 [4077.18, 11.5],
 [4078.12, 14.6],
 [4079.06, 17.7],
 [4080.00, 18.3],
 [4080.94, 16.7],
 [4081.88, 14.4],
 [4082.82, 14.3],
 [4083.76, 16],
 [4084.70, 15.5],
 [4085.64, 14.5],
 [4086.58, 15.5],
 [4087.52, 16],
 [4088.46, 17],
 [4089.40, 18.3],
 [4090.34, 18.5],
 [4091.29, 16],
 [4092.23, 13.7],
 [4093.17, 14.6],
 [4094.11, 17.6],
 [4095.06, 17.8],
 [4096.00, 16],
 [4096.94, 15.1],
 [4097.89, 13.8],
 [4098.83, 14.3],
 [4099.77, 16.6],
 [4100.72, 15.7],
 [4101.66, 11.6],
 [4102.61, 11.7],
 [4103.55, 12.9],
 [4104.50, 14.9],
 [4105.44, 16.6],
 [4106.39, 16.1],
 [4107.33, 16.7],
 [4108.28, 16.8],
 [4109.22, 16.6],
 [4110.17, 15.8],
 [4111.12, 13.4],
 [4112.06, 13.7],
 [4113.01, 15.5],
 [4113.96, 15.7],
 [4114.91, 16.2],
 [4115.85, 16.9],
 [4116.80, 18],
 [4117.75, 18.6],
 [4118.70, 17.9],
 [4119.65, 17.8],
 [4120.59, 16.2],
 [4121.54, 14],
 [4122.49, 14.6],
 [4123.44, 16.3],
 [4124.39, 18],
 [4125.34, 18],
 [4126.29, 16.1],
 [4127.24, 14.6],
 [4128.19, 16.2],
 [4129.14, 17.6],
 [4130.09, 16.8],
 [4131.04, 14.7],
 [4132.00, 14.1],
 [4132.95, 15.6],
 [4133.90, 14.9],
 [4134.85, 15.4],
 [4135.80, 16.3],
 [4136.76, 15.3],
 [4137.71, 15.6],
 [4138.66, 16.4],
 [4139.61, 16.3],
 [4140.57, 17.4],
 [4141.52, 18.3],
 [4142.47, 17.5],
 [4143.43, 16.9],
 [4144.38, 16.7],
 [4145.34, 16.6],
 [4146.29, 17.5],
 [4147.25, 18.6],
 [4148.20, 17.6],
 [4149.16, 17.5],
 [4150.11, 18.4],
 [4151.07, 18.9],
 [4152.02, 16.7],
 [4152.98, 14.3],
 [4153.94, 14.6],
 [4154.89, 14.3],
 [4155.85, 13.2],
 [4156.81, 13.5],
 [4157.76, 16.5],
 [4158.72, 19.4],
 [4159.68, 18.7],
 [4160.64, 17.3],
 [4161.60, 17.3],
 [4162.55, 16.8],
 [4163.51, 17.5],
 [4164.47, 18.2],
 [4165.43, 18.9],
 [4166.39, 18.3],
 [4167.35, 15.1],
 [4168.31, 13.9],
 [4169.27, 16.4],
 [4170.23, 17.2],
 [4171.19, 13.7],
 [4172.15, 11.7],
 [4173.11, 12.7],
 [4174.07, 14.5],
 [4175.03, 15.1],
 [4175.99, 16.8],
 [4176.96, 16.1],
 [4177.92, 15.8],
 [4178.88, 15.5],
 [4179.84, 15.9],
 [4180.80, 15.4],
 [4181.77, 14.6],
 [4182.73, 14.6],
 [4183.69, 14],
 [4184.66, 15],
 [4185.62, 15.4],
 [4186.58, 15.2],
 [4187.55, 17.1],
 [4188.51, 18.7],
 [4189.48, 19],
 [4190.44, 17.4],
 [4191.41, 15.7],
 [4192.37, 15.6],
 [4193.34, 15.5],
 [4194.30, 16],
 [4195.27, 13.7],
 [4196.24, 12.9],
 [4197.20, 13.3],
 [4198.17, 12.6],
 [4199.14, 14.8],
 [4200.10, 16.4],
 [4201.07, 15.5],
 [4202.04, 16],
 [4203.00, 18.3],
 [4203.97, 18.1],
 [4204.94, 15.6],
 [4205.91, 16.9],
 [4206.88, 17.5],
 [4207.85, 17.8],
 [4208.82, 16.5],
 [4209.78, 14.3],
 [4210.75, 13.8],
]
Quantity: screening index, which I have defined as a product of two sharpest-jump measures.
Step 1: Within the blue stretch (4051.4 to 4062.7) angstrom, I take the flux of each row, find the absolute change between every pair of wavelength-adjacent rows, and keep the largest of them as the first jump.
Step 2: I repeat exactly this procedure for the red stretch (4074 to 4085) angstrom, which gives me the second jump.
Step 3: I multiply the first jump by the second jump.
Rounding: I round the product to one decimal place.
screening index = 5.3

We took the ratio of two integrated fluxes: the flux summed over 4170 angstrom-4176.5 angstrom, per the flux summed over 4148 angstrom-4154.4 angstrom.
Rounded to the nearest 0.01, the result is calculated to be 0.86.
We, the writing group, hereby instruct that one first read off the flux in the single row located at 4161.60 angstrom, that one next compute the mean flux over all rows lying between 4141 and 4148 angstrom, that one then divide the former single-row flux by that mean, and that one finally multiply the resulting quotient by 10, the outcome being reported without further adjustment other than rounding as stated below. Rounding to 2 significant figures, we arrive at 9.9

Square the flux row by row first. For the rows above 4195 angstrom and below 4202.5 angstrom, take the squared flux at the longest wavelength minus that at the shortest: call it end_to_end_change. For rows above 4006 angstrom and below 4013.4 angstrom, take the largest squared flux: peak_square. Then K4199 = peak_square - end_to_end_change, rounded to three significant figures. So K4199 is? 241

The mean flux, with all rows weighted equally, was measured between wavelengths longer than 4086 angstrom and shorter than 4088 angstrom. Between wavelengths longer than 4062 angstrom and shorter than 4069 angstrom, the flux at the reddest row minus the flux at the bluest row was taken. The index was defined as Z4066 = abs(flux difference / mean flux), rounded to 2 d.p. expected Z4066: 0.36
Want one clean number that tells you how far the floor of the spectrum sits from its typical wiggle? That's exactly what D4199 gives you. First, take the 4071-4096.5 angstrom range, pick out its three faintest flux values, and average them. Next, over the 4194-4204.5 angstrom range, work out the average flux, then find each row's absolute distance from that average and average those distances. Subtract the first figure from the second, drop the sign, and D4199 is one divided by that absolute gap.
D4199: 0.094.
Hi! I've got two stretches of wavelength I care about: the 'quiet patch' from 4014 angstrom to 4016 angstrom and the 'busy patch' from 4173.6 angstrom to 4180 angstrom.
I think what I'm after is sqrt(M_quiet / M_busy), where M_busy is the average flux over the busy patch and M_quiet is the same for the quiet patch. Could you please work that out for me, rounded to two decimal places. 1.01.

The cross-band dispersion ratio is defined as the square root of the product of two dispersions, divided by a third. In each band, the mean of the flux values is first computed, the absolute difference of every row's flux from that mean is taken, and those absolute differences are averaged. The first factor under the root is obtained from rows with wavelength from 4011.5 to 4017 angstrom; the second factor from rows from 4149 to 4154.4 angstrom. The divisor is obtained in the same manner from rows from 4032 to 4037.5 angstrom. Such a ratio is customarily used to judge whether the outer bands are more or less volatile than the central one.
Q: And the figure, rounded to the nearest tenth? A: 1.1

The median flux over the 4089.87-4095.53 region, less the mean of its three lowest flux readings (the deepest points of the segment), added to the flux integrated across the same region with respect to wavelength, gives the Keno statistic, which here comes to 95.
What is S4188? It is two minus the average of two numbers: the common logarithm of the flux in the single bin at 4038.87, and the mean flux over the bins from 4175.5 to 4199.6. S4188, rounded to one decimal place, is -6.3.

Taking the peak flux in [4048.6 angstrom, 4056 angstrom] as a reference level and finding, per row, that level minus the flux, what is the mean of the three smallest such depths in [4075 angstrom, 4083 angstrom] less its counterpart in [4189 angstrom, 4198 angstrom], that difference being -0.1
